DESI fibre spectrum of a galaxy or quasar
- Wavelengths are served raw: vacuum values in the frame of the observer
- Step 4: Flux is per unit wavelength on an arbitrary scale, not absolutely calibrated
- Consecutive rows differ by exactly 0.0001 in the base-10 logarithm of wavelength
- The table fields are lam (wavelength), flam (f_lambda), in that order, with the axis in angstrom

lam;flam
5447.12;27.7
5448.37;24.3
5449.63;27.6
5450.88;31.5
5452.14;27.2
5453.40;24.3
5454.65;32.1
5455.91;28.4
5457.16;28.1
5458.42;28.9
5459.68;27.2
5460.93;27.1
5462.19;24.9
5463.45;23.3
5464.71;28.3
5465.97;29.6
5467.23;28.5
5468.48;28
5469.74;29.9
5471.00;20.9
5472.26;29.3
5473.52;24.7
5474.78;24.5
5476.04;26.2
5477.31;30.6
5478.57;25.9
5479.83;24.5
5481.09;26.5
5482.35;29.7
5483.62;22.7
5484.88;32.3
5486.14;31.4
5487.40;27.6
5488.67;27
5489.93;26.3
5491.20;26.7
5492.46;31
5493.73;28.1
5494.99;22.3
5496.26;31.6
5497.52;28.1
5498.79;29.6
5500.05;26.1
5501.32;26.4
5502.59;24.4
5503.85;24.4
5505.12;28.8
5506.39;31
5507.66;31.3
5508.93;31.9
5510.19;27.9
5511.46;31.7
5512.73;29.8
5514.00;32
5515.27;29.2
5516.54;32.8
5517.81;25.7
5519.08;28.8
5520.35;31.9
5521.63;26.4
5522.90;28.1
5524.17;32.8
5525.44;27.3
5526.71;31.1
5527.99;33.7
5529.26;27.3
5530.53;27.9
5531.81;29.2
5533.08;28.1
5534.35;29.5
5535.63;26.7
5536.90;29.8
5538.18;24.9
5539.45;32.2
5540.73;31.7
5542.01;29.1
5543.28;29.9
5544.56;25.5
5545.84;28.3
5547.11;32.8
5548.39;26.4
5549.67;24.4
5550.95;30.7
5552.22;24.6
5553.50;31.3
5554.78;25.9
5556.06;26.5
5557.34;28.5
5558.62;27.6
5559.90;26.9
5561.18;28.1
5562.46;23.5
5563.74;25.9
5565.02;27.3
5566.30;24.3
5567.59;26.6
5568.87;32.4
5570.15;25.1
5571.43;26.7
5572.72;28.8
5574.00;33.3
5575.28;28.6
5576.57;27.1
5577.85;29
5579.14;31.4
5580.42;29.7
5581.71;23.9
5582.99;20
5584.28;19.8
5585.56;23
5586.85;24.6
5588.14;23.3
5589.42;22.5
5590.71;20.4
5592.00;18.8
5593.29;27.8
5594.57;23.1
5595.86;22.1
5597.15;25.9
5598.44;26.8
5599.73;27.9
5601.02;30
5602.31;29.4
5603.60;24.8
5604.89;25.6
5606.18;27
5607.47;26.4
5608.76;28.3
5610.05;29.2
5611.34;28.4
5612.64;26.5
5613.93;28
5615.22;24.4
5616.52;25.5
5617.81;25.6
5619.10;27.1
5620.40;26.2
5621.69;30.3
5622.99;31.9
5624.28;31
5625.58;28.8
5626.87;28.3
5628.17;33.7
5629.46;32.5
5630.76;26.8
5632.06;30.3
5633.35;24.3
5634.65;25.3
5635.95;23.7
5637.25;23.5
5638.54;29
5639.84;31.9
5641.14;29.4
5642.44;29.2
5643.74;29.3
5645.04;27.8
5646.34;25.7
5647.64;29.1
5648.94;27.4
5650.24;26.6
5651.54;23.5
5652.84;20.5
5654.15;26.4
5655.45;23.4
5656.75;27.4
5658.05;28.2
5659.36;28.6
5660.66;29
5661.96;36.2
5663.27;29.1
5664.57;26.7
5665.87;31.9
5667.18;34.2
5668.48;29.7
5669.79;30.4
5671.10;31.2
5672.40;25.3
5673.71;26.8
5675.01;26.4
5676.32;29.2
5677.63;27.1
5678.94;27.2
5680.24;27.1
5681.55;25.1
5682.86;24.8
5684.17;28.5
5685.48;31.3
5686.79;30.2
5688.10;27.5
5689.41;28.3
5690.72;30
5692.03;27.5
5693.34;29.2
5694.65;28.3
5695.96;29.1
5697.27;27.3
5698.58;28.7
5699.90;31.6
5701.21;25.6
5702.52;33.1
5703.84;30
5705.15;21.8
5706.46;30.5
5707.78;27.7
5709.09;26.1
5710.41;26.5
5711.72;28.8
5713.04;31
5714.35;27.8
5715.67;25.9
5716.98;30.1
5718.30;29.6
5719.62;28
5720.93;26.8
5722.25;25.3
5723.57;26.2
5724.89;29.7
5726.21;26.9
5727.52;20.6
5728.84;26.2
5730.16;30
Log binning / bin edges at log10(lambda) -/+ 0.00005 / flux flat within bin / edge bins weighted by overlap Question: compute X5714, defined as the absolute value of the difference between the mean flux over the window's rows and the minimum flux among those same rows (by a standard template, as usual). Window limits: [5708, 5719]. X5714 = 2.3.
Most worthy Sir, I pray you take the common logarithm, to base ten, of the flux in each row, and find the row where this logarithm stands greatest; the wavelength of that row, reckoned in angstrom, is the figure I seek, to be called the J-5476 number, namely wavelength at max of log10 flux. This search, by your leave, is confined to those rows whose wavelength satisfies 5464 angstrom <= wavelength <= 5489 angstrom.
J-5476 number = 5484.88 angstrom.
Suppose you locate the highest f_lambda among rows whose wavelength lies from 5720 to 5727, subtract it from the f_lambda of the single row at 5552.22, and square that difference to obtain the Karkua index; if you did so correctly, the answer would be 26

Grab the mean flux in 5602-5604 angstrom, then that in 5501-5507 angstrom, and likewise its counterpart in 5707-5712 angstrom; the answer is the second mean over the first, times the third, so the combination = 27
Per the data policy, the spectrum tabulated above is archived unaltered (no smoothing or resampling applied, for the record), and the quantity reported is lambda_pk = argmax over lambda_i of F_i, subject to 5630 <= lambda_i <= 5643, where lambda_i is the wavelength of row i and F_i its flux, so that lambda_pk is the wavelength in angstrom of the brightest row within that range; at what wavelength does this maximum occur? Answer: 5639.84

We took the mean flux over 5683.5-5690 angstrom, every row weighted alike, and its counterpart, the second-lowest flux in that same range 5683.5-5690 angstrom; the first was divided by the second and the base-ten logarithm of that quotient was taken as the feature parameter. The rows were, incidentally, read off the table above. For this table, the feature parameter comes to 0.013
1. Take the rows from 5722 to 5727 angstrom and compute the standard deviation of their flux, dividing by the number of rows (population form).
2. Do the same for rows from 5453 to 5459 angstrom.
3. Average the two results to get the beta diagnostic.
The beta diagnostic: 2.1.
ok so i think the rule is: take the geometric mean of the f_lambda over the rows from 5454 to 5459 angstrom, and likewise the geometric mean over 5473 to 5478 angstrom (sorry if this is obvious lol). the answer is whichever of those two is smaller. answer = 26.4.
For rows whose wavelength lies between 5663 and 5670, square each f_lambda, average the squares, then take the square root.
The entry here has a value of 30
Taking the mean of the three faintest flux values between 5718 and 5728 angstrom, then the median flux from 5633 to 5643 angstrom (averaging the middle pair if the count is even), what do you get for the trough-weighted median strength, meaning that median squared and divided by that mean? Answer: 30.7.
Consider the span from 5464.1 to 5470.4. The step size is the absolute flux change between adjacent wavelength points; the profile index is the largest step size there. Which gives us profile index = 1.9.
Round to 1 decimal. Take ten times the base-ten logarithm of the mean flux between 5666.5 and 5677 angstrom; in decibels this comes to 14.6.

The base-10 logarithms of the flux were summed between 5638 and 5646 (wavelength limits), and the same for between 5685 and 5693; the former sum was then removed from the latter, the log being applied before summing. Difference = -0.03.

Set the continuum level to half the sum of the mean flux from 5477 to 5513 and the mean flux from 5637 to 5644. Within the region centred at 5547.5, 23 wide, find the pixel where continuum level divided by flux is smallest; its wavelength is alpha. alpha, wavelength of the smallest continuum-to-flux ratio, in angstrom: 5547.11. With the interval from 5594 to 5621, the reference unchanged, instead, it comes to 5601.02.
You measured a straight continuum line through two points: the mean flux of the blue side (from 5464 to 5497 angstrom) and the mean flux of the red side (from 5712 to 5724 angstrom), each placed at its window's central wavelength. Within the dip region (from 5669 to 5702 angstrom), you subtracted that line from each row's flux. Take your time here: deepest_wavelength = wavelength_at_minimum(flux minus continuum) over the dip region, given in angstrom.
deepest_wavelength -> 5682.86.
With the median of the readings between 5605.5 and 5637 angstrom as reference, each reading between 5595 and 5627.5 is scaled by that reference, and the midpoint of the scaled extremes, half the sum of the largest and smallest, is 0.98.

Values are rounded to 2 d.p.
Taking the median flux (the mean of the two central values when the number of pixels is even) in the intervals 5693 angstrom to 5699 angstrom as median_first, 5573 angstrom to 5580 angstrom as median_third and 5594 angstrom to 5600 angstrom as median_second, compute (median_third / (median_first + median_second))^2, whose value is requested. 0.28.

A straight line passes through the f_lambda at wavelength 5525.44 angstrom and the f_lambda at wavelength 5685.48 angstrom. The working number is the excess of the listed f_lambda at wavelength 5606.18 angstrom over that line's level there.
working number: -2.3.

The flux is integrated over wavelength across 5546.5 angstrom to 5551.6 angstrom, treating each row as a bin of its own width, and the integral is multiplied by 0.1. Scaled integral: 14.6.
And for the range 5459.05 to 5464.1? 12.9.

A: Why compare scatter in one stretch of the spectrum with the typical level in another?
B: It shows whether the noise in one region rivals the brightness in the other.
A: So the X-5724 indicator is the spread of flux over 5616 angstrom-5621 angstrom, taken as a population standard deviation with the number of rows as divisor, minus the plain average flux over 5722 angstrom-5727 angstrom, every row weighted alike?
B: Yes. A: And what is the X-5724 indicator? -26.4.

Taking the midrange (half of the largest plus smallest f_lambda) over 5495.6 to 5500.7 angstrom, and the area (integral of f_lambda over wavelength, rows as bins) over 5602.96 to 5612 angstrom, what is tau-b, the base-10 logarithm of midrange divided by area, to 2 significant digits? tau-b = -0.93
